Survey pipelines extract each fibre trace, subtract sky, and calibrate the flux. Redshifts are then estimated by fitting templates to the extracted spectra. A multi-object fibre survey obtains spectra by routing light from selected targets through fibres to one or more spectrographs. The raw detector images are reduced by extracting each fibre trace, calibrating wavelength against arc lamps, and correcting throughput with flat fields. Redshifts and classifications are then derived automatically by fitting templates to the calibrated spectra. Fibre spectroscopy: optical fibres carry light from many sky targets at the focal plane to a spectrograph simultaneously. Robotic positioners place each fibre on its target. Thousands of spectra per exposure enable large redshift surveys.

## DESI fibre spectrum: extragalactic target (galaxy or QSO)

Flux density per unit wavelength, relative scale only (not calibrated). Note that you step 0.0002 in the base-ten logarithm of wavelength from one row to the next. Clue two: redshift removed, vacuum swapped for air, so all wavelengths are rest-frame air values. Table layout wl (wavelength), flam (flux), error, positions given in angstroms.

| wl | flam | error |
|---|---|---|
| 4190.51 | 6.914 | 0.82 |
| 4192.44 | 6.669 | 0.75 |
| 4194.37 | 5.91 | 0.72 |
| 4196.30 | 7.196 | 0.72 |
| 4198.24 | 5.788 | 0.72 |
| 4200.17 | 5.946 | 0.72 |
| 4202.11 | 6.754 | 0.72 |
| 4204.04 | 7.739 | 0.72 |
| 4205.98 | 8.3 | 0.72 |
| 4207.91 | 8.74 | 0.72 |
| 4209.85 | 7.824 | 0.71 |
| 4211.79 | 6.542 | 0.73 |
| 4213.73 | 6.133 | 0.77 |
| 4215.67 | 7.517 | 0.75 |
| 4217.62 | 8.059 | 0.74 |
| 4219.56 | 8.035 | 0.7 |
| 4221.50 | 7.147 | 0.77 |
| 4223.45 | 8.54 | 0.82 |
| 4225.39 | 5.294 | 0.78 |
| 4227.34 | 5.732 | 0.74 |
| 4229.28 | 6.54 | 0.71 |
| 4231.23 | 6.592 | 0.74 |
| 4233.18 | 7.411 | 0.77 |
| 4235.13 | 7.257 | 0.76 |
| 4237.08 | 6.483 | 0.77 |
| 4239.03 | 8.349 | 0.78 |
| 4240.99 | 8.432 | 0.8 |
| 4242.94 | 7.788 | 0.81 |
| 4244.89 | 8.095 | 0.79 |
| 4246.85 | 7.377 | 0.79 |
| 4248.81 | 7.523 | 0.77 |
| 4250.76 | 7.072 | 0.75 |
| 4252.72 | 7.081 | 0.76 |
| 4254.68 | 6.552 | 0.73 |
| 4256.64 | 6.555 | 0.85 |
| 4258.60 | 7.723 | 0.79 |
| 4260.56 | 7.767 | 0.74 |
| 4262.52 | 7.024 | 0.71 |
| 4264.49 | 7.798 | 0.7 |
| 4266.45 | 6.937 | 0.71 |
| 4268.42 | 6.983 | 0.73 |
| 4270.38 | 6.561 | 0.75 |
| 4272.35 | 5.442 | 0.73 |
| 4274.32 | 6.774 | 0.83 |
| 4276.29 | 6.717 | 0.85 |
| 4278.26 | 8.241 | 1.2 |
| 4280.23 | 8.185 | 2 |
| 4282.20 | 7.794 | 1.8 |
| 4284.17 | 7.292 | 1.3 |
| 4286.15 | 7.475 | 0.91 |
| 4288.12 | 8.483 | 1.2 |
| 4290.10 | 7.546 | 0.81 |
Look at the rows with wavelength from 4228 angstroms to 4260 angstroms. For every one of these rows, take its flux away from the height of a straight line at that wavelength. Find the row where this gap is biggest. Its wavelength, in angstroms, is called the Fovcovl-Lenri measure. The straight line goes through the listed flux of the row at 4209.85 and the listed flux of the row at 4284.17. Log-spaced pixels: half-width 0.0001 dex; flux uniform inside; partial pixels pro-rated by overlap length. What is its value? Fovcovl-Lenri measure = 4237.08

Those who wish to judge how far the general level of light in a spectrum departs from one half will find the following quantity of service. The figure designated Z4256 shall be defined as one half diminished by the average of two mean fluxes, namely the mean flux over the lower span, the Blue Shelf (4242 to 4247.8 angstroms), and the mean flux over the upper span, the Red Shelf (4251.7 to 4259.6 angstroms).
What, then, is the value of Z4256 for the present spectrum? -6.87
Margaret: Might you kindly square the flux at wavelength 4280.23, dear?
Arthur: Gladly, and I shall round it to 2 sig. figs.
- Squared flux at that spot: 67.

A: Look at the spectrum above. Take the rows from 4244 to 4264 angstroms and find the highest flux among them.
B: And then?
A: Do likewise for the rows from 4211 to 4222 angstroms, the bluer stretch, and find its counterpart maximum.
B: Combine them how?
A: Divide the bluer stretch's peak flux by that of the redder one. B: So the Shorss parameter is 1.00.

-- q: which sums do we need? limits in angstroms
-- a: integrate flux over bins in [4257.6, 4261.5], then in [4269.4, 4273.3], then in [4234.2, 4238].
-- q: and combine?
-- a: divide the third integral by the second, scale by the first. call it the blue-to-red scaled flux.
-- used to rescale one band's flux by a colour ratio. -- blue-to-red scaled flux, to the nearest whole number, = 34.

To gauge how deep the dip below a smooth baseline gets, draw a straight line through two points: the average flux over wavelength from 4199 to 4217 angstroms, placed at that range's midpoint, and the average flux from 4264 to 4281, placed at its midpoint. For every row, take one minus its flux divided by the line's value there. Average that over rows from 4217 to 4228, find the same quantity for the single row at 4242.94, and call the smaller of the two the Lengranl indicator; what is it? -0.09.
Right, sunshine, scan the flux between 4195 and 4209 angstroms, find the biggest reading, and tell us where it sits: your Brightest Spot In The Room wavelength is 4207.91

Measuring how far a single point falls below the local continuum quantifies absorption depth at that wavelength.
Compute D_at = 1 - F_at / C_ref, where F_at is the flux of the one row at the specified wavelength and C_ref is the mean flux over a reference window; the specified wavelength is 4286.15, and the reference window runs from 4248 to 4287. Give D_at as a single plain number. -0.04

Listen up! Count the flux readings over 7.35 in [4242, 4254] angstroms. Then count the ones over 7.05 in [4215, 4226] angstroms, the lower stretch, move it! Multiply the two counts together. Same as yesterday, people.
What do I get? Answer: 20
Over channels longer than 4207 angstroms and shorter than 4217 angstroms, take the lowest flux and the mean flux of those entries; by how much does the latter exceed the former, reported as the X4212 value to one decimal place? 1.2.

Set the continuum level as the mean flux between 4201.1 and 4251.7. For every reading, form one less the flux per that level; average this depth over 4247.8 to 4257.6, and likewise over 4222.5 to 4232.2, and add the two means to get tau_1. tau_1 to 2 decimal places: 0.17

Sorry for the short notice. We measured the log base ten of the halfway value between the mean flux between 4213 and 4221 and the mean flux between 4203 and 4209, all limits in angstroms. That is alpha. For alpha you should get 0.895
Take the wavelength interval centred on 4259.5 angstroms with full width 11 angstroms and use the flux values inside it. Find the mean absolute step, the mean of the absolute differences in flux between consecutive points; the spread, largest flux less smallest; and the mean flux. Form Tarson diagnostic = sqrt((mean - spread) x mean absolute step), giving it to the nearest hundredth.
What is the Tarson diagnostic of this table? 1.81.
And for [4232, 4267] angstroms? 1.72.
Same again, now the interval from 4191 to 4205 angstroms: 2.04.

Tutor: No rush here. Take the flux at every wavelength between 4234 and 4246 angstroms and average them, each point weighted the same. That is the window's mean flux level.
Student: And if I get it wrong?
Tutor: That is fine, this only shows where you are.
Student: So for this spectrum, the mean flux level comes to 7.7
